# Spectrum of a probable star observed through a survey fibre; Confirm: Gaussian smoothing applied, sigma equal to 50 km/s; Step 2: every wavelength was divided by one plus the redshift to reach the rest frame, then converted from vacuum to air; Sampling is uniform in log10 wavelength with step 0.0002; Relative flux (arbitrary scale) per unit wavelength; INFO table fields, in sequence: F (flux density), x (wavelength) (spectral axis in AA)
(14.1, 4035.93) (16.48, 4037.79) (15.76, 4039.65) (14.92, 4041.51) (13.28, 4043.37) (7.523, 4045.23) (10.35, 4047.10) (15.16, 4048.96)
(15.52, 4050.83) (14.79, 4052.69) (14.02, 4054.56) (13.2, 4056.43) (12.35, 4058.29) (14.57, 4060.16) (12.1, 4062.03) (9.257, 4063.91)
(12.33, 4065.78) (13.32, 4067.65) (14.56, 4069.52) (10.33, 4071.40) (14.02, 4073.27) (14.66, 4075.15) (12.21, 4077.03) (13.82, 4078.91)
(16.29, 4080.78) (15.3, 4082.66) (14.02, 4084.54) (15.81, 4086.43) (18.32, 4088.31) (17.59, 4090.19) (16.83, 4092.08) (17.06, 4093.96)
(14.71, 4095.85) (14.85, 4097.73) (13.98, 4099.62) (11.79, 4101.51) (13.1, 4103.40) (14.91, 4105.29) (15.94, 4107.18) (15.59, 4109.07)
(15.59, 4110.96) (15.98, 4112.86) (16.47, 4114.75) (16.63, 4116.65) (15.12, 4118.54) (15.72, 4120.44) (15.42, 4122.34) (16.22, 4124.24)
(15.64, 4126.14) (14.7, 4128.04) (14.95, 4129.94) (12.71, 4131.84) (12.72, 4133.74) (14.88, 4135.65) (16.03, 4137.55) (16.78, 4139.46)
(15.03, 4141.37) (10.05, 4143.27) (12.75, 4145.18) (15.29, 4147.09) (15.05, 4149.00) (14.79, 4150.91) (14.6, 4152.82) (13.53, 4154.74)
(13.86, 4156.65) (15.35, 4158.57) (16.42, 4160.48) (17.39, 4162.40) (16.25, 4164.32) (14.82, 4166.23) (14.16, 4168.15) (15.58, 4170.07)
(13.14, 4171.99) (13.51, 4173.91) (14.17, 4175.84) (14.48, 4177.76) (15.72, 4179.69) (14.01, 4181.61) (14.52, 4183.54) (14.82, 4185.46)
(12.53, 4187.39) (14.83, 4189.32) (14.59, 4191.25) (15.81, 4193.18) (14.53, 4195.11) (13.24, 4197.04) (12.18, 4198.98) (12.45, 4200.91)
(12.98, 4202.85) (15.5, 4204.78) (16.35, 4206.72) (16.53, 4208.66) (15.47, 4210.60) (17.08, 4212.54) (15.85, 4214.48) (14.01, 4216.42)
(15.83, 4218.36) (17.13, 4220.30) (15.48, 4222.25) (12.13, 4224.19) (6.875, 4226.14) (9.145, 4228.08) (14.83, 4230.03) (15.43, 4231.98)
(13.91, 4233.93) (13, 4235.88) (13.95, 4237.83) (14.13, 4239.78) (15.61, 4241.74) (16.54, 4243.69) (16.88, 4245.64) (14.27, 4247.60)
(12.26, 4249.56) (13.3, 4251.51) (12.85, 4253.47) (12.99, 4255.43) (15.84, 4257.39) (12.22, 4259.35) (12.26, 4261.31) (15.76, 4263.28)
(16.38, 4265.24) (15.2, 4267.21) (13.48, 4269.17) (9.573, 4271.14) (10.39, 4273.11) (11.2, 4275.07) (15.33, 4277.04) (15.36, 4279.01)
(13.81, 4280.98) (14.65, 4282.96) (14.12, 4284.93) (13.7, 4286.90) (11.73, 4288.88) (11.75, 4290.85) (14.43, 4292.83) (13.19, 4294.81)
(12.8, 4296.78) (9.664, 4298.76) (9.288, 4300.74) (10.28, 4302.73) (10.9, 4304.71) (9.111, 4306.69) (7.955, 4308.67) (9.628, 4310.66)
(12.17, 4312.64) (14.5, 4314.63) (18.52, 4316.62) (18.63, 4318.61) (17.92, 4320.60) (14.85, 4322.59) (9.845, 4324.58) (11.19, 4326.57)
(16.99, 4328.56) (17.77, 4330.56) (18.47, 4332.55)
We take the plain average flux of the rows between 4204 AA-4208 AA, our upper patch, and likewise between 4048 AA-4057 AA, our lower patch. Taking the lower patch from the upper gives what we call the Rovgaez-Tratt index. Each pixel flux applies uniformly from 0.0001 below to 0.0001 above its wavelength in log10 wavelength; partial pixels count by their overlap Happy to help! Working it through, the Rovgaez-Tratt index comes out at 1.4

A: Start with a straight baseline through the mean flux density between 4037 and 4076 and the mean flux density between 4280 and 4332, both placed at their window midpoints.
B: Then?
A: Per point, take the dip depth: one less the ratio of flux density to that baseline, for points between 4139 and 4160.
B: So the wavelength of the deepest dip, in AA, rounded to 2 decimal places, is 4143.27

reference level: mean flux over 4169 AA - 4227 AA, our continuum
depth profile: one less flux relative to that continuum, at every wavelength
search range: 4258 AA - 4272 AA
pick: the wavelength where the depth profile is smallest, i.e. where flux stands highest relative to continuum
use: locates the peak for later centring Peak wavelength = 4265.24 AA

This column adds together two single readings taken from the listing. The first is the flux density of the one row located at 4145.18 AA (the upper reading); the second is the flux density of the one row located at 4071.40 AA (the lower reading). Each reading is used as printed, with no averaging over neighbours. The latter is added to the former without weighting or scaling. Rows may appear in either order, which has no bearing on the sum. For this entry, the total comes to 23.1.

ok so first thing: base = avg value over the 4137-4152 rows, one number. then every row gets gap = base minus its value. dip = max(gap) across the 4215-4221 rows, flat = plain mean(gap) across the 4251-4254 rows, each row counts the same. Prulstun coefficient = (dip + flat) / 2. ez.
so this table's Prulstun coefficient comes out 0.9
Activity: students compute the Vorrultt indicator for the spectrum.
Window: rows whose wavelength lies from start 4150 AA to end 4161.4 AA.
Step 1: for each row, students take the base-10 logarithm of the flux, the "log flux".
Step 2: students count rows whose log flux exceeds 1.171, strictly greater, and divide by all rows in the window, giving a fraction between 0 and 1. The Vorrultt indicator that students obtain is 0.33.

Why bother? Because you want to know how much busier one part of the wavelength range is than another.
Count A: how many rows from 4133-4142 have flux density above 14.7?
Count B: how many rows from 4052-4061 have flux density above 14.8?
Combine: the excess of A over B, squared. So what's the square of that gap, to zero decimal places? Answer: 16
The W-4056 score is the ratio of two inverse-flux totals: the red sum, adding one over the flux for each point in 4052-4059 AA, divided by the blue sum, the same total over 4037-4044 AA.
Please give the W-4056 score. 1.11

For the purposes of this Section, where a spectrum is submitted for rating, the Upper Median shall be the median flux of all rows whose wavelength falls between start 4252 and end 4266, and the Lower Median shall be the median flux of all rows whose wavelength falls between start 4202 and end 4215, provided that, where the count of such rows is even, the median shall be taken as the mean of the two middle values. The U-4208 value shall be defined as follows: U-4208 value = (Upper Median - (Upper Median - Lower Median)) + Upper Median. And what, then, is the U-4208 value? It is 28.8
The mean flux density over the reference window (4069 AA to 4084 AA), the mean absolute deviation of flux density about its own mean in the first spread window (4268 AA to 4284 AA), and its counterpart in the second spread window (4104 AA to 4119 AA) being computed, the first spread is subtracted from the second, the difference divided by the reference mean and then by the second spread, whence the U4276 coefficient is -0.22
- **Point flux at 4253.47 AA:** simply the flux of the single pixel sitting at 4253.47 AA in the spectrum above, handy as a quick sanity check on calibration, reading 12.85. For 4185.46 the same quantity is 14.82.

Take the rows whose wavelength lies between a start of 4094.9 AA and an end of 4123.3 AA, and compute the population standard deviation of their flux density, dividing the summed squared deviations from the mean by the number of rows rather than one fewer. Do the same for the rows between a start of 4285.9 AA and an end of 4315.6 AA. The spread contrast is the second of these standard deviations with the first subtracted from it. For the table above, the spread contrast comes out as 0.7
